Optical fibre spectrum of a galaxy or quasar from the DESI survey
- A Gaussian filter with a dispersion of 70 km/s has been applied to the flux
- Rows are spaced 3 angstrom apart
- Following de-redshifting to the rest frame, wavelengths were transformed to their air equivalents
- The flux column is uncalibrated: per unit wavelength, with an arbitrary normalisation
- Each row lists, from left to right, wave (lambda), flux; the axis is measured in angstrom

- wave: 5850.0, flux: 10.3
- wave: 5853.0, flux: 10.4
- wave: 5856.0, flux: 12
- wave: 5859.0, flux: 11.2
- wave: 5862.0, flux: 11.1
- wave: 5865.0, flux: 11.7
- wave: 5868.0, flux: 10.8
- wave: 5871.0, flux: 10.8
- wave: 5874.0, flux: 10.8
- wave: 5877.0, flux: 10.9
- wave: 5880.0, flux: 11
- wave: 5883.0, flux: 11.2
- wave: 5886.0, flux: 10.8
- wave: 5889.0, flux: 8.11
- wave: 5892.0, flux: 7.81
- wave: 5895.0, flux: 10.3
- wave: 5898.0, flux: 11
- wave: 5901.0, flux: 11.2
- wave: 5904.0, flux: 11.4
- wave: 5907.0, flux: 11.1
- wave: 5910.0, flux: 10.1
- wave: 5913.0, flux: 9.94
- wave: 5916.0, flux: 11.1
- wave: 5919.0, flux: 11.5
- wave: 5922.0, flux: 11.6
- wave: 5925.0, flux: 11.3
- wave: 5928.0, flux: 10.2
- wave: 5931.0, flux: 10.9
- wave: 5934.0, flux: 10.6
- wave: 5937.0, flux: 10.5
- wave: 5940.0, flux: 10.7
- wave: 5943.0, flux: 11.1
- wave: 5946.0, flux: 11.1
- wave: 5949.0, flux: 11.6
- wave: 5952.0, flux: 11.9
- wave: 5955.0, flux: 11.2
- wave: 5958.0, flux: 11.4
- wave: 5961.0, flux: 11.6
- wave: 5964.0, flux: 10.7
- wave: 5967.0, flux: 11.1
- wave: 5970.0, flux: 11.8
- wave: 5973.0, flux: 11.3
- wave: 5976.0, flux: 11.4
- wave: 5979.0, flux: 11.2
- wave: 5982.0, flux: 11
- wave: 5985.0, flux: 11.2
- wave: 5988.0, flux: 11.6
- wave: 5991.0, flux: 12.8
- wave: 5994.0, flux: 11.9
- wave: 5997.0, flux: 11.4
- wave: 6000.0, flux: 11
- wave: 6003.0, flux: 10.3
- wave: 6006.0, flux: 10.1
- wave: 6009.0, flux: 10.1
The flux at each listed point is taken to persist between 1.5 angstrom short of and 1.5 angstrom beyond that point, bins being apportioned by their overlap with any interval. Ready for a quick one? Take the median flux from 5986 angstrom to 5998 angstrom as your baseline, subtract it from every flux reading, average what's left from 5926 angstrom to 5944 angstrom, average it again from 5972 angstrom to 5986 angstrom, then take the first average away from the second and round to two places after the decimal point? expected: 0.55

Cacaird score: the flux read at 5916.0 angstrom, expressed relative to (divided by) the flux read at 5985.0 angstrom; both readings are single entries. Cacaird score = 0.99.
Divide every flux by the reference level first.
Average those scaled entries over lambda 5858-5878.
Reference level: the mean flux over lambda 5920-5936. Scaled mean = 1.01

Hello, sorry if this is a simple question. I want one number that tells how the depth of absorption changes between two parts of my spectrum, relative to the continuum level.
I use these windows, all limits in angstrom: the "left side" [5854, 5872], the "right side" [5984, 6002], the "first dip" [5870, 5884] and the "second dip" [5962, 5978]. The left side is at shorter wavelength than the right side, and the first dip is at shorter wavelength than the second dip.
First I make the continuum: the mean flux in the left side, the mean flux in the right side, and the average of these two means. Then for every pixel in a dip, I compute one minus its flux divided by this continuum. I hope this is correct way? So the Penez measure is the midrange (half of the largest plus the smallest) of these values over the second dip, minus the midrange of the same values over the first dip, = -0.022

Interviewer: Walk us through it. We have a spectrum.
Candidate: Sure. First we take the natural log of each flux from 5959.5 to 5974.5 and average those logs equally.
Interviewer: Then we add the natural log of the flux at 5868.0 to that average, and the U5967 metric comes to 4.80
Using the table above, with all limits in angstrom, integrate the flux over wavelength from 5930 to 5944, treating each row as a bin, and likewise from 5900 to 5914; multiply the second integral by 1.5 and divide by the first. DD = 1.50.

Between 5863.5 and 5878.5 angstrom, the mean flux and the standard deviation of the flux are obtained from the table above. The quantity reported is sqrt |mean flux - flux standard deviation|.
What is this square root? 3.26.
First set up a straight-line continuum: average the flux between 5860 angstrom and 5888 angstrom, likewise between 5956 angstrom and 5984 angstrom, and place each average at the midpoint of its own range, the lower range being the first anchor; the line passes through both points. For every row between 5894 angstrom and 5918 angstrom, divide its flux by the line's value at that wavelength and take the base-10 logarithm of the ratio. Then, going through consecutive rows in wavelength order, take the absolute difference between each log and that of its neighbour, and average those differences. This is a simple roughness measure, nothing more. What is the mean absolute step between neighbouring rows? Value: 0.022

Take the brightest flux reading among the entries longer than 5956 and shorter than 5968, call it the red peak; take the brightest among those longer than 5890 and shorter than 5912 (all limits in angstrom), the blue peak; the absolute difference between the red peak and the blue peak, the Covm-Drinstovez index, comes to 0.20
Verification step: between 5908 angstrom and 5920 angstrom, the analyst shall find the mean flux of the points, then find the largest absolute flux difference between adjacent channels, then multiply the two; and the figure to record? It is 12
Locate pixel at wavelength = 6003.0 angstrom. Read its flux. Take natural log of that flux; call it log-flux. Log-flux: 2.33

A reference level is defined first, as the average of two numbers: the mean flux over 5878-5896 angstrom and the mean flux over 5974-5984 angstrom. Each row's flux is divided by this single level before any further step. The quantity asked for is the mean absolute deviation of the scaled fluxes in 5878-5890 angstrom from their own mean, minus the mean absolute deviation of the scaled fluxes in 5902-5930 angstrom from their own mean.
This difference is 0.050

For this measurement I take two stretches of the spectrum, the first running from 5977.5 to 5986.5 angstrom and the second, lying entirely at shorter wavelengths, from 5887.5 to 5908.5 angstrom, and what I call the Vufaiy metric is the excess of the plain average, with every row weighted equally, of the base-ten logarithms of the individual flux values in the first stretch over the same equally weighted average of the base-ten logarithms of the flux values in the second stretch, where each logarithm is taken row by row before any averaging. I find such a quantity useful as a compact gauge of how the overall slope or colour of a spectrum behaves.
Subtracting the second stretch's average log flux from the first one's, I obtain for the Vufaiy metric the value 0.046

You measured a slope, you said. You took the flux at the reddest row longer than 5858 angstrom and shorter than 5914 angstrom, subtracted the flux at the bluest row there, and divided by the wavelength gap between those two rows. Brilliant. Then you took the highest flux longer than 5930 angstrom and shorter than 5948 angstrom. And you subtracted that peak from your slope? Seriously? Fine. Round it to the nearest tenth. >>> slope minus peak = -11.1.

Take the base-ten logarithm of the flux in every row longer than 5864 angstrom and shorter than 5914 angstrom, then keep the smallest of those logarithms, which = 0.89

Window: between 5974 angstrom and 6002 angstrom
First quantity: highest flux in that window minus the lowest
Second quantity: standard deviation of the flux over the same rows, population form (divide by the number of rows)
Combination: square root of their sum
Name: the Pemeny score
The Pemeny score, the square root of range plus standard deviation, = 1.53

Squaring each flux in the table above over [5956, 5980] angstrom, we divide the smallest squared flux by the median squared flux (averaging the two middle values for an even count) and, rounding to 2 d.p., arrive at 0.89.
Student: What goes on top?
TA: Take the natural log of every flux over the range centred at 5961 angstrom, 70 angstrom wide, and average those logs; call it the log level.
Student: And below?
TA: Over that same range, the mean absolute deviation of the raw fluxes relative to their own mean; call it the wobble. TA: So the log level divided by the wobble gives 5.8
